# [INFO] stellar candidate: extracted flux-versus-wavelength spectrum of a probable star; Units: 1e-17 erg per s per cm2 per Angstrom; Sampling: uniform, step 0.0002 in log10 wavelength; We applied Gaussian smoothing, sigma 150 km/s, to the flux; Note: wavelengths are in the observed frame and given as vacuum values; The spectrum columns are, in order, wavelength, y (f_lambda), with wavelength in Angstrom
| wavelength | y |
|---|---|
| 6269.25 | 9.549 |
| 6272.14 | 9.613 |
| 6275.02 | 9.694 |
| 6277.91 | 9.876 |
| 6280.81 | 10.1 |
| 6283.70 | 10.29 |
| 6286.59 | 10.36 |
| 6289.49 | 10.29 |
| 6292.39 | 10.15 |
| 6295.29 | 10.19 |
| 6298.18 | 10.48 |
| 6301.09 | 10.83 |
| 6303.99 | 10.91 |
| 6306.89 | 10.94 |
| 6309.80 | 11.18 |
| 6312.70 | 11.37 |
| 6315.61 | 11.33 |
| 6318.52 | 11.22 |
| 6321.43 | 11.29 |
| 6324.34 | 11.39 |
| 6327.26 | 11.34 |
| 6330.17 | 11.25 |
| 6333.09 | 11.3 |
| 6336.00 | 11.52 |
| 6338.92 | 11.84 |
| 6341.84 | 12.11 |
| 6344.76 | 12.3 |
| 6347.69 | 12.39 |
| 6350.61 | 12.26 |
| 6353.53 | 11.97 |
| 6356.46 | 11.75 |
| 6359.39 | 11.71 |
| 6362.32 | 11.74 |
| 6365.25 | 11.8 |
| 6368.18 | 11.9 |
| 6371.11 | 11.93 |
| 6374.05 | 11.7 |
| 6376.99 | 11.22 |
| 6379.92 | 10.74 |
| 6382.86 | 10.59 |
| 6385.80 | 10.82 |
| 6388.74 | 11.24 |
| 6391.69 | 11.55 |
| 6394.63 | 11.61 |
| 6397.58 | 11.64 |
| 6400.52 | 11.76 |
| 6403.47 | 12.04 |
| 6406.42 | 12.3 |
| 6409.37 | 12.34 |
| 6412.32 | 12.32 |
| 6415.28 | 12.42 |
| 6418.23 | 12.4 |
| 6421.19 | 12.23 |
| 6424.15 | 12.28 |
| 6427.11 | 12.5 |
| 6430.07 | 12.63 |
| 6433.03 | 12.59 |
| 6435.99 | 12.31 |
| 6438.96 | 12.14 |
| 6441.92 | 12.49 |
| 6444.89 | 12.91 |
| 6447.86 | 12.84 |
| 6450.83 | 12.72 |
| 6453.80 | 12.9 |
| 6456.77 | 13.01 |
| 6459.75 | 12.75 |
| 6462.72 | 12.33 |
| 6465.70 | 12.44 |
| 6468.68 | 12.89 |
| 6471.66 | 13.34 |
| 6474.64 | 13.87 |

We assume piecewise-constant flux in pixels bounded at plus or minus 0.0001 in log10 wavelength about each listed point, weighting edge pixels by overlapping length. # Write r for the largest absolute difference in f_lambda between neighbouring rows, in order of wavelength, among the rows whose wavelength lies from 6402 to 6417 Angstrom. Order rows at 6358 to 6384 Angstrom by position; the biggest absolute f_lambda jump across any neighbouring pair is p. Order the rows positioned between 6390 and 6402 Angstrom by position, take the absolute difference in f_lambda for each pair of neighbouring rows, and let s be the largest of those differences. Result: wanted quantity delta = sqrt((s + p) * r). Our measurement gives 0.39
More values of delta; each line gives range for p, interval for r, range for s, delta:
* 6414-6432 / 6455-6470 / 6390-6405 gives 0.47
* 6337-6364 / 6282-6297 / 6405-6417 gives 0.23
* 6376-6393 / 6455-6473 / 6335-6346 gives 0.60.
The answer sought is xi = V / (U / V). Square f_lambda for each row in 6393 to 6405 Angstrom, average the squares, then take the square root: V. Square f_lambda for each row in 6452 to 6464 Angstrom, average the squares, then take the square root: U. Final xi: 10.9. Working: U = 12.8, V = 11.8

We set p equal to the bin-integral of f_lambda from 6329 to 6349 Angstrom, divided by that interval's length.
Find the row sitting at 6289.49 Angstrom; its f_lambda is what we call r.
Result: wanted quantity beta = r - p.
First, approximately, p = 11.8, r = 10.29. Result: -1.5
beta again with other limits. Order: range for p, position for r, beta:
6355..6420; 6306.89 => -0.8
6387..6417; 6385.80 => -1.1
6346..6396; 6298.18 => -1.1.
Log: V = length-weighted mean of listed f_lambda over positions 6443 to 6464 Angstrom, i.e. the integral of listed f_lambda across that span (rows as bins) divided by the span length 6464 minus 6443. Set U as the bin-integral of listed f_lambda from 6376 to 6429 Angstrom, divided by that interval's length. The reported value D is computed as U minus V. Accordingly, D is -1.0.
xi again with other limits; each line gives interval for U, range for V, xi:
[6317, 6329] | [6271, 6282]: 8.5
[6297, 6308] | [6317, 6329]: 11.9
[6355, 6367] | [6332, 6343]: 11.6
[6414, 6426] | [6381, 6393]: 9.9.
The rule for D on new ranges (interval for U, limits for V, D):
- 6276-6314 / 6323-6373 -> -1.3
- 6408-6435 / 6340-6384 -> 0.7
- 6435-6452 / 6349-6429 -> 0.8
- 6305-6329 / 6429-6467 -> -1.4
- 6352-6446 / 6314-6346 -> 0.4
